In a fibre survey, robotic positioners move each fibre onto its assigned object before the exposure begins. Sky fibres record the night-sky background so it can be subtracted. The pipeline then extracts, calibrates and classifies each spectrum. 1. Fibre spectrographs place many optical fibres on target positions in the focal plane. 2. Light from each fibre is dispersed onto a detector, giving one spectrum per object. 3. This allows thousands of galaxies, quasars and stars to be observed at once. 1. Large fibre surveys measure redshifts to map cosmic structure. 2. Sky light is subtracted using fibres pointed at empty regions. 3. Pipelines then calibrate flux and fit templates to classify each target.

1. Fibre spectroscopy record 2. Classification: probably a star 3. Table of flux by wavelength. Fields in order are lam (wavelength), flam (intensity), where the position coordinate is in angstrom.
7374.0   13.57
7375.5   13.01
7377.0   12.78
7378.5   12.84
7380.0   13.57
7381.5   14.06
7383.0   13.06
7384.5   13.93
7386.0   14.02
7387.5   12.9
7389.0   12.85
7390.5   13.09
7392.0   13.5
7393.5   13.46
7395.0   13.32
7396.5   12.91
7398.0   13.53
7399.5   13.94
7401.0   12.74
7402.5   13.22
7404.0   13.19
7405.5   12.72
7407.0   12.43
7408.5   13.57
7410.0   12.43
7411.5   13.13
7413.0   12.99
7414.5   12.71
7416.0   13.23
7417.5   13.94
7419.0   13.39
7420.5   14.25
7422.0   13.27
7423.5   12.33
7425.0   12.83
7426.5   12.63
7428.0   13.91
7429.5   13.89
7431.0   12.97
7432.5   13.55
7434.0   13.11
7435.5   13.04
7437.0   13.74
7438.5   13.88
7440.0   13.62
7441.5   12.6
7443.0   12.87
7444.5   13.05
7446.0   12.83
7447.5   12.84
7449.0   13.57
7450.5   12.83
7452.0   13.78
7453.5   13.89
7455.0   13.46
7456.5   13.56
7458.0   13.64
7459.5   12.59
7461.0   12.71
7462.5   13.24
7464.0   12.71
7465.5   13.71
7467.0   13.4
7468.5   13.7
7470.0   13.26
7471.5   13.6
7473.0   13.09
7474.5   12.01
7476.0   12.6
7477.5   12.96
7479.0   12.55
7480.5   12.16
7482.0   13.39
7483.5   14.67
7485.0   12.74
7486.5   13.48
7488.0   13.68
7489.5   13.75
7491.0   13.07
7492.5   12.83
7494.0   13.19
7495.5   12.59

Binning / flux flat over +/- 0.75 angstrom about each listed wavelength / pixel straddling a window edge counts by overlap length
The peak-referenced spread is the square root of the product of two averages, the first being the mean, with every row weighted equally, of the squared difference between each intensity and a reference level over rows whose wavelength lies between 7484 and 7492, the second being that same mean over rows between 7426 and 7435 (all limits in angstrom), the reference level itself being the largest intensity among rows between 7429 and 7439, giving 0.5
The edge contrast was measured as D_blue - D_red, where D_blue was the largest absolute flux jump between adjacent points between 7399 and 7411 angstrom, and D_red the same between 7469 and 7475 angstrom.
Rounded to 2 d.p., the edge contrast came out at 0.12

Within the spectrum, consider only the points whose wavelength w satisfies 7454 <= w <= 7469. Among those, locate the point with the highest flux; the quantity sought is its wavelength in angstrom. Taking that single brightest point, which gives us 7465.5 angstrom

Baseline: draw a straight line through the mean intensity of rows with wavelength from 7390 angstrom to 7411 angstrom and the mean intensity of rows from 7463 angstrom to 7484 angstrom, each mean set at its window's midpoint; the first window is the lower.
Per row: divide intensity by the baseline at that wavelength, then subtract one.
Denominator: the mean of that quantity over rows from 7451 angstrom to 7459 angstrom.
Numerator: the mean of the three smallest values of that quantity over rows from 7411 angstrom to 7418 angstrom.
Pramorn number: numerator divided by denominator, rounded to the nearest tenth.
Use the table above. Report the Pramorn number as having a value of -0.4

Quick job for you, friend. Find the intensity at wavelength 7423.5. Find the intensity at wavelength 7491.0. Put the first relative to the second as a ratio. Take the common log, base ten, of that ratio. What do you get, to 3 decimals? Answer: -0.025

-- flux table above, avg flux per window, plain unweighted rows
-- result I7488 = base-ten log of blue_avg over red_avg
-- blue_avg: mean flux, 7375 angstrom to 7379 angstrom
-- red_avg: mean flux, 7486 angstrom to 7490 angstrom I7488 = -0.025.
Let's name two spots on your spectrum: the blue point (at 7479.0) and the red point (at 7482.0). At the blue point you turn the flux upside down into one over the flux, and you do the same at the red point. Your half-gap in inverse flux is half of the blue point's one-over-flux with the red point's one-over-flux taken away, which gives 0.0025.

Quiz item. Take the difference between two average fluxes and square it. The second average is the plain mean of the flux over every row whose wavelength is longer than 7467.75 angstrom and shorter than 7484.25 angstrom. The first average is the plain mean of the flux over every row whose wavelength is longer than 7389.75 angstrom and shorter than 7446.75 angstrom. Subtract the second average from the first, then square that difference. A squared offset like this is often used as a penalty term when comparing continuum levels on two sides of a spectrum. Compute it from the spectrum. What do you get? 0.013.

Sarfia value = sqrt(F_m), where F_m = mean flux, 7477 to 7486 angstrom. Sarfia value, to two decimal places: 3.62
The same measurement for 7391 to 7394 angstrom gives 3.67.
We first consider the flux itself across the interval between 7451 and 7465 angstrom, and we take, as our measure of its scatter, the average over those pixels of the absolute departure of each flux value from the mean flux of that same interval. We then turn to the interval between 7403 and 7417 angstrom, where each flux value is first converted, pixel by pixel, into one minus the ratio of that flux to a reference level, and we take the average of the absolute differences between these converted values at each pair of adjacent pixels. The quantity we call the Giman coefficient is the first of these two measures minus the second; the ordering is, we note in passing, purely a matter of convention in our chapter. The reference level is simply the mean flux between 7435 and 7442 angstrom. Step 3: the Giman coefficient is 0.38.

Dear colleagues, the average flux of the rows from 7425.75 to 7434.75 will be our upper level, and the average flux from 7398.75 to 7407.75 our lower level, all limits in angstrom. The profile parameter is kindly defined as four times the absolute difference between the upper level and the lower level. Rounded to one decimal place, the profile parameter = 1.2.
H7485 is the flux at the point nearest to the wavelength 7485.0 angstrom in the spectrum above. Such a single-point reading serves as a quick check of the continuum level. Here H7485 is 12.74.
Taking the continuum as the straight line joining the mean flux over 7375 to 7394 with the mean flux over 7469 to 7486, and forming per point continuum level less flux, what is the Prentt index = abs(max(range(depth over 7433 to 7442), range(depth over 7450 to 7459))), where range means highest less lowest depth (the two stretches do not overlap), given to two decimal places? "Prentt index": 1.27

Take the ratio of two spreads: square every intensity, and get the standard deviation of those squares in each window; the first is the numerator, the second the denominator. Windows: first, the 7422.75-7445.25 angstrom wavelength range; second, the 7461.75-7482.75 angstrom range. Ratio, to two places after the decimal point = 0.98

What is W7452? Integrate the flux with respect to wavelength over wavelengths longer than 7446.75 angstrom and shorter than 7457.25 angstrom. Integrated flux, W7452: 141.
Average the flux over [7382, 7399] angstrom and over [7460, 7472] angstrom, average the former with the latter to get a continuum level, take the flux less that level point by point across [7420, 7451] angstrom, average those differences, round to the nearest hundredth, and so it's -0.09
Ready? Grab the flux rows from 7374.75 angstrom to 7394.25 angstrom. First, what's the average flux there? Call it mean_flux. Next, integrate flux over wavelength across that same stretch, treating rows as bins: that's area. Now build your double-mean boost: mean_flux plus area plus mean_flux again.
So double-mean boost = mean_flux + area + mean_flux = 286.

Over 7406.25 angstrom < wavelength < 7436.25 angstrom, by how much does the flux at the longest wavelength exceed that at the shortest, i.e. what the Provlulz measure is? 0.6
